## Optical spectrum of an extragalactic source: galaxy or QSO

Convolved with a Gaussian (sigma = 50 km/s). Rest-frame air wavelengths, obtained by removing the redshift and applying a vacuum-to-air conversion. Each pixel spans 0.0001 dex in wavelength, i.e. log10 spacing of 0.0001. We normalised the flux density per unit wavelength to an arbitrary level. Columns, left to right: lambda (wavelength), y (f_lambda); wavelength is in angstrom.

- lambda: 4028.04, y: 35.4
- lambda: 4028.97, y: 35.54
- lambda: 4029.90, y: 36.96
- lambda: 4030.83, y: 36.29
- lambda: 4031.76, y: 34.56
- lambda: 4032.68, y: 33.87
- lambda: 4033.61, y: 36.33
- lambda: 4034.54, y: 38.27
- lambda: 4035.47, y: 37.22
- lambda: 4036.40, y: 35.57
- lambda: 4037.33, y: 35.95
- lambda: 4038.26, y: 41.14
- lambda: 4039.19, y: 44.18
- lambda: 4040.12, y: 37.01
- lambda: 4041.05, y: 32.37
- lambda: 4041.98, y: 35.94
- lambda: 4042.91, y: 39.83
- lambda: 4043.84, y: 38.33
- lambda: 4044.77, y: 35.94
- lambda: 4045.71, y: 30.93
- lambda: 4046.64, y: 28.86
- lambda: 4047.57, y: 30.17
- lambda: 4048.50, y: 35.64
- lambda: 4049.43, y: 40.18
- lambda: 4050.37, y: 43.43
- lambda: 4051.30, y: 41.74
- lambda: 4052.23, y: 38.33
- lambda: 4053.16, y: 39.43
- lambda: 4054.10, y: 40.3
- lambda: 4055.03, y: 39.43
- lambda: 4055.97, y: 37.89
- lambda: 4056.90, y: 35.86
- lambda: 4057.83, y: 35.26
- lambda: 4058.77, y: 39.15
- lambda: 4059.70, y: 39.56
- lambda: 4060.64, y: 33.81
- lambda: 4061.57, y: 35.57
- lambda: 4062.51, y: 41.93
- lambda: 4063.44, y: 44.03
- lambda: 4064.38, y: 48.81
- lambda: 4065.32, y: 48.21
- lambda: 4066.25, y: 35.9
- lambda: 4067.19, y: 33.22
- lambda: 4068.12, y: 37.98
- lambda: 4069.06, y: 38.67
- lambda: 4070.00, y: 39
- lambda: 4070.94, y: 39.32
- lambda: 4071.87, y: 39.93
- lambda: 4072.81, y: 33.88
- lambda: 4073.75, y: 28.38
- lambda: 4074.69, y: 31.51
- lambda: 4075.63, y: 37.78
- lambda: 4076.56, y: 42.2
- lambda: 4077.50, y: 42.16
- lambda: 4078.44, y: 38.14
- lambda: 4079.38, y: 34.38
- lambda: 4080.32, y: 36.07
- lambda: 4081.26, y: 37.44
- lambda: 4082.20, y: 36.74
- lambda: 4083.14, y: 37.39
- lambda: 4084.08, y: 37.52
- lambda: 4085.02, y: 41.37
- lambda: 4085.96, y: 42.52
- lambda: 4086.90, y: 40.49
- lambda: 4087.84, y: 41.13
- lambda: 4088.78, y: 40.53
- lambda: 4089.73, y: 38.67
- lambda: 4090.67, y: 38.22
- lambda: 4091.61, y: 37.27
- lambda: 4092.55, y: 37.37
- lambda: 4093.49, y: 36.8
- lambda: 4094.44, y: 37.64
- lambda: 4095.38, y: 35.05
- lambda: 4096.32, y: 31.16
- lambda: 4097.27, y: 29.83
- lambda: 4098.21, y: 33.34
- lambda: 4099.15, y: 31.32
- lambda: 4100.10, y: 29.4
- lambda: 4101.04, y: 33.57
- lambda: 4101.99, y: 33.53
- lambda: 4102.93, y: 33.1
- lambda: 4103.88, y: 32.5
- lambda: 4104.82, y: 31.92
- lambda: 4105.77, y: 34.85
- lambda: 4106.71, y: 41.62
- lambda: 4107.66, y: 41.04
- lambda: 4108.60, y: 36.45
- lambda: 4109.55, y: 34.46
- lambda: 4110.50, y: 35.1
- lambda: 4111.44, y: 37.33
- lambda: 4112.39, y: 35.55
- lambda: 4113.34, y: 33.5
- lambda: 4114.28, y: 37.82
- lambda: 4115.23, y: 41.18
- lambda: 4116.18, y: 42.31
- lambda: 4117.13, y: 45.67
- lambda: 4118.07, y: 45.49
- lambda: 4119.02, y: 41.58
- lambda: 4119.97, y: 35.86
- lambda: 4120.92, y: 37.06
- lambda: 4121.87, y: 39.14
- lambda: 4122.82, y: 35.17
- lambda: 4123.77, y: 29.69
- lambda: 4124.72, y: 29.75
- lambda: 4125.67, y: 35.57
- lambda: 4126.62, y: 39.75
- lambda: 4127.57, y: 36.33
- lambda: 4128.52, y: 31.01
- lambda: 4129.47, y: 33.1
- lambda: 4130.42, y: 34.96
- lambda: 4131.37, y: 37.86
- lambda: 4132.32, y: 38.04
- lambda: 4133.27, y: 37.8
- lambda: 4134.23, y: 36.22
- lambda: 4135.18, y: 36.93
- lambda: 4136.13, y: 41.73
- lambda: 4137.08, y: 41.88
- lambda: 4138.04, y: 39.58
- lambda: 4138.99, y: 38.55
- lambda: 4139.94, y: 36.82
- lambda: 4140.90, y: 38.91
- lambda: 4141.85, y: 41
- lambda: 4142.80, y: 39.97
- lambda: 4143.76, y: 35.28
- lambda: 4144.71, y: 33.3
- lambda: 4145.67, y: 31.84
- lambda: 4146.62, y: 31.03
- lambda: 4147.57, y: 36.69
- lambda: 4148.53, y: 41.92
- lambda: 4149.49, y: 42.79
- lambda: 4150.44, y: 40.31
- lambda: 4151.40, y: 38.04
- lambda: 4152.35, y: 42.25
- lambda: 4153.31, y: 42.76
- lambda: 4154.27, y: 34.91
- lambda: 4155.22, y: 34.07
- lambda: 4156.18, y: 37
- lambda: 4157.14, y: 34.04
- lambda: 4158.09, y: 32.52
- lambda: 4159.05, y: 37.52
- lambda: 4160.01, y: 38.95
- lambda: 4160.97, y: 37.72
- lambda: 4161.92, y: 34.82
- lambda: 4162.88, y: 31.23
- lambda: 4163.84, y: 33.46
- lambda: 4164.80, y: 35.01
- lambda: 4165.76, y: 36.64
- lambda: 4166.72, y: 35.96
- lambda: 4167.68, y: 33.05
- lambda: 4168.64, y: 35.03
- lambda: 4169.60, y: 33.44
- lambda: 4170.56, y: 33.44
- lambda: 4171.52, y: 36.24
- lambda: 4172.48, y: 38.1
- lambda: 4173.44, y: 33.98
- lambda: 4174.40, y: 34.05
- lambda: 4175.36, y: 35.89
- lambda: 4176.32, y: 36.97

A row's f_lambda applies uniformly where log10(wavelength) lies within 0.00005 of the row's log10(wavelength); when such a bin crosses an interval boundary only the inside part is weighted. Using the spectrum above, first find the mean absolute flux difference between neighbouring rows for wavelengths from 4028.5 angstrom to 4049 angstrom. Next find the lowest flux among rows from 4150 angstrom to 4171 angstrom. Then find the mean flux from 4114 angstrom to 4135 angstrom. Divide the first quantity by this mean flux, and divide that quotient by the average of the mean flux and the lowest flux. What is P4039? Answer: 0.0021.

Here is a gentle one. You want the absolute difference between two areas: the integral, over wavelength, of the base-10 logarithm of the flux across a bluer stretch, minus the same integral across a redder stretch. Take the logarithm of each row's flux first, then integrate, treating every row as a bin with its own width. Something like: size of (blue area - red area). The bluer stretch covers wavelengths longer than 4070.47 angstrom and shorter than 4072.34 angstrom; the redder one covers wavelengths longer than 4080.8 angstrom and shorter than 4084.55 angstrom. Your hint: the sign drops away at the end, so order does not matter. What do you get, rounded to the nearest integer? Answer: 3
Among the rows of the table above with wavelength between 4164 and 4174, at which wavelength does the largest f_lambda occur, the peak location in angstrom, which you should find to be 4172.48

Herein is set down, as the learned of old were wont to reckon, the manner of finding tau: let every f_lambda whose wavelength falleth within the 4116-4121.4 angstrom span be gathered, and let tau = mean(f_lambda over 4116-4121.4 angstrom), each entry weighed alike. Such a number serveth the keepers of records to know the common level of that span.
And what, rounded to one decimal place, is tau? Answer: 41.3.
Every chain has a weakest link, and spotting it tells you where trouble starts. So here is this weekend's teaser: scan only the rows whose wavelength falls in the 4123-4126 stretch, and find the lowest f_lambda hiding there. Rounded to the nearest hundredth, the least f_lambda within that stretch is 29.69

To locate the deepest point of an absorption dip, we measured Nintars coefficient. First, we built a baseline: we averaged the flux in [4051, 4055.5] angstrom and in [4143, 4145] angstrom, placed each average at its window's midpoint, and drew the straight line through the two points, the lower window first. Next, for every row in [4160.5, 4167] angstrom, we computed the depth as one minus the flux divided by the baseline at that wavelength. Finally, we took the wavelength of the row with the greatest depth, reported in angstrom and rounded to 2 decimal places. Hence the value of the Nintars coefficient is 4162.88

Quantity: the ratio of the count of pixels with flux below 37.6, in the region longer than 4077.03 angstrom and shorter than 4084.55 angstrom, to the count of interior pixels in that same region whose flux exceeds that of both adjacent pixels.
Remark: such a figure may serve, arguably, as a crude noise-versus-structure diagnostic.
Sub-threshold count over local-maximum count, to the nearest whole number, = 6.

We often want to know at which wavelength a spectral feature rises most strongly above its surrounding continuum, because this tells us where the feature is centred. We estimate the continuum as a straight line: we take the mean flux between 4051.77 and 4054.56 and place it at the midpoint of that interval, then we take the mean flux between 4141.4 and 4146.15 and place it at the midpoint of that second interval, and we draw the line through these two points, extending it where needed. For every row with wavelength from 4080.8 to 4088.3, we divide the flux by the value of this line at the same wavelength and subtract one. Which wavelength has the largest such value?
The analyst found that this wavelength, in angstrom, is 4085.96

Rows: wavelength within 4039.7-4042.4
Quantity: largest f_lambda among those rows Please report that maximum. 37.01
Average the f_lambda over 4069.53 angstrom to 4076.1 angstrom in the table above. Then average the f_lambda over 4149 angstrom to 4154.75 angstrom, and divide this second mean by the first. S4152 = 1.13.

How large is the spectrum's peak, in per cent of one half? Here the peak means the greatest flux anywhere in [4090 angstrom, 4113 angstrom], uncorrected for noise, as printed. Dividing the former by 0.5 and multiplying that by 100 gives 8324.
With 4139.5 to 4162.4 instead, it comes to 8558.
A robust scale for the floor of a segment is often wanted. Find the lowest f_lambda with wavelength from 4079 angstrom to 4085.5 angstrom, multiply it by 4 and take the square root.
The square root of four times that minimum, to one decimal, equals 11.7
